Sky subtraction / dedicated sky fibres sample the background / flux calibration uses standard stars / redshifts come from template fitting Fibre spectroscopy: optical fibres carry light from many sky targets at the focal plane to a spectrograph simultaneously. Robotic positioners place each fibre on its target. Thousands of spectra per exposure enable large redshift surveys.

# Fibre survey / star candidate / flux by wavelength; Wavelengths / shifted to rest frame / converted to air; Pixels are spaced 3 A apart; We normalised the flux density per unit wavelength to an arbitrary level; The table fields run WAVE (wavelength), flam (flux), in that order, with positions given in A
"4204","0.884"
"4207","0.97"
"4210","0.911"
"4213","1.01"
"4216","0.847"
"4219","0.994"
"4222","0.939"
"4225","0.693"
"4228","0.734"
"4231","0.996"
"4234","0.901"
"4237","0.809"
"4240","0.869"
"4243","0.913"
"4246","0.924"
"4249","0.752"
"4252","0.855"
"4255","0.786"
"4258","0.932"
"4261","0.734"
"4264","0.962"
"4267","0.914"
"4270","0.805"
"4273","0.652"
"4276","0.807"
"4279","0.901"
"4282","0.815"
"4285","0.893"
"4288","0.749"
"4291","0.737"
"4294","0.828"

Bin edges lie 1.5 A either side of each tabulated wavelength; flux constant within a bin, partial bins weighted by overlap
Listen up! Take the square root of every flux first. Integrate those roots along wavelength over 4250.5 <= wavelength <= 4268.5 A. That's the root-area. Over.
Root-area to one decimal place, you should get 16.7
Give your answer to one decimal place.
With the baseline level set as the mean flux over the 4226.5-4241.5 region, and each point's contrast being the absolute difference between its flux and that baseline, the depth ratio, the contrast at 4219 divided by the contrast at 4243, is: 2.6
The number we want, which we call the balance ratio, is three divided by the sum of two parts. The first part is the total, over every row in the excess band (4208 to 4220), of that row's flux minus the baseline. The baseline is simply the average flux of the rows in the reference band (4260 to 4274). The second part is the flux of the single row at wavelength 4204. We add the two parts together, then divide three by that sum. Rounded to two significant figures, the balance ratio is 2.2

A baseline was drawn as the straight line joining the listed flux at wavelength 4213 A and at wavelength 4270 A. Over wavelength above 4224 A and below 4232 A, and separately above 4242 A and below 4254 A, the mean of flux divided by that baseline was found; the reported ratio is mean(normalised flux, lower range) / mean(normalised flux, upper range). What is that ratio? 0.87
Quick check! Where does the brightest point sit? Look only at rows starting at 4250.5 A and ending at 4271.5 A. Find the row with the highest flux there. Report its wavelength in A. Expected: 4264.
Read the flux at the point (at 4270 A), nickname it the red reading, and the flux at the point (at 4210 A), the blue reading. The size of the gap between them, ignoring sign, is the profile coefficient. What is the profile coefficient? 0.11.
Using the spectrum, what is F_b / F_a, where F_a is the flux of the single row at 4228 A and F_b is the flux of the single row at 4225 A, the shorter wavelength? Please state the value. 0.94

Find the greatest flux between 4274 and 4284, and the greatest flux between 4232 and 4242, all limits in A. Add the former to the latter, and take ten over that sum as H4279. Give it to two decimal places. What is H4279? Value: 5.55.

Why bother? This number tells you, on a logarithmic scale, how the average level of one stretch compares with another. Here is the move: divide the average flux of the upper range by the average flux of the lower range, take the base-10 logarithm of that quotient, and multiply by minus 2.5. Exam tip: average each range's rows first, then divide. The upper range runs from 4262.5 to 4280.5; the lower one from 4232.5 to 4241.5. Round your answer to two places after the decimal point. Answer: 0.02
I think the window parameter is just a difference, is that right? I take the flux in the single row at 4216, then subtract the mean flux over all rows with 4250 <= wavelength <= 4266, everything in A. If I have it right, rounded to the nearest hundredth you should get -0.01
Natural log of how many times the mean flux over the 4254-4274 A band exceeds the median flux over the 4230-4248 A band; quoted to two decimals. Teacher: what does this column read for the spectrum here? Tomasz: -0.09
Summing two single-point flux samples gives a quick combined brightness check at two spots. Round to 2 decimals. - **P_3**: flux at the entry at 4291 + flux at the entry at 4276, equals 1.54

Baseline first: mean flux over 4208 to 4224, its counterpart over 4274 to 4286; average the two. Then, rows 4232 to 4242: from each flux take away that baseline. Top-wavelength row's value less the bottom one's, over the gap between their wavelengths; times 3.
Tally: -0.016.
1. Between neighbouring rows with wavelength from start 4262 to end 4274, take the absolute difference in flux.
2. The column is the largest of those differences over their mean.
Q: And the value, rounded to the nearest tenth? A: 1.5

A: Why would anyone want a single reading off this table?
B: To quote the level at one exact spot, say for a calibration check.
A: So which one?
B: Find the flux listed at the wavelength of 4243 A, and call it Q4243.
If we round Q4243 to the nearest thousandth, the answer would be 0.913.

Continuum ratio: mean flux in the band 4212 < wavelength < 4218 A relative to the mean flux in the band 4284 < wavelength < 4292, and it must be 1.17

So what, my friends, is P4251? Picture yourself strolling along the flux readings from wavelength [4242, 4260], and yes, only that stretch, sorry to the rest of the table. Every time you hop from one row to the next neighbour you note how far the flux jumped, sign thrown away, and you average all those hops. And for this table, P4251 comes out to 0.100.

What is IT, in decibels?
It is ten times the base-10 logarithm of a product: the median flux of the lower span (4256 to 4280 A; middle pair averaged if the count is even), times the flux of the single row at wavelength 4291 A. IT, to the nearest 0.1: -2.0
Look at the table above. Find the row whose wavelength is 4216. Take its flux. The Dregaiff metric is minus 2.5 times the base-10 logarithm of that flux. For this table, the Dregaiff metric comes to 0.180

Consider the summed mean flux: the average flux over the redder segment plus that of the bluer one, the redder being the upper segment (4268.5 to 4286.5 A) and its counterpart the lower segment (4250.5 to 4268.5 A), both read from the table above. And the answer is 1.68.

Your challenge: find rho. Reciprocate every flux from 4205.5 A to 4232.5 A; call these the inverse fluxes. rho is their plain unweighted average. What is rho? 1.13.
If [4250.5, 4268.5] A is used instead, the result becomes 1.17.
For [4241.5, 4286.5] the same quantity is 1.20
